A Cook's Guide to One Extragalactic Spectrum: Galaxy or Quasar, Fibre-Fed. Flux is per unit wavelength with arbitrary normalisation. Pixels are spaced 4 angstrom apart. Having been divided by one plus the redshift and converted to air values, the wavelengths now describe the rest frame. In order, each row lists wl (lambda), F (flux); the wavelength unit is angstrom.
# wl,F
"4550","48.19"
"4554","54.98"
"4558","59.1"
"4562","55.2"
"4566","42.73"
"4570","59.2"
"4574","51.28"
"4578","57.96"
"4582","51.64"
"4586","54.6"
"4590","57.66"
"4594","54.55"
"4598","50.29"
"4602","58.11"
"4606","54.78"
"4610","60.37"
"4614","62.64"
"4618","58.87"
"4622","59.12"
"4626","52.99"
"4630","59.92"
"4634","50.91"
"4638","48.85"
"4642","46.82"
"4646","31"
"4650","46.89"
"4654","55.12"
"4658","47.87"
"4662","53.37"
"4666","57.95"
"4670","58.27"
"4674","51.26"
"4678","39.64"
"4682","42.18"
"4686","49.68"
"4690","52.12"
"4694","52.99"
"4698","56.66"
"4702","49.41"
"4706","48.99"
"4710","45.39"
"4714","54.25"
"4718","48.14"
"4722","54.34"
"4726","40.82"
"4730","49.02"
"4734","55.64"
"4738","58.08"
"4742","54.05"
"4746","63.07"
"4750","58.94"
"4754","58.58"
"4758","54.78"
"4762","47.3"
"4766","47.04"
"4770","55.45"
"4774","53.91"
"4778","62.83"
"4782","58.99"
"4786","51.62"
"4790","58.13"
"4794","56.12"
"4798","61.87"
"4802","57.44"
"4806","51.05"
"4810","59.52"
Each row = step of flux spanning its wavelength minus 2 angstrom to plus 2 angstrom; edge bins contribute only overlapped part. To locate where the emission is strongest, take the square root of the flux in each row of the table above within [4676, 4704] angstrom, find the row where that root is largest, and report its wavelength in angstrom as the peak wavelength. 4698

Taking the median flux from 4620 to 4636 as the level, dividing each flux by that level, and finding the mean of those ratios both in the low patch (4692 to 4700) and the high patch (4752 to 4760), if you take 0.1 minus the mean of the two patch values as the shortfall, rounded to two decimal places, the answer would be -0.89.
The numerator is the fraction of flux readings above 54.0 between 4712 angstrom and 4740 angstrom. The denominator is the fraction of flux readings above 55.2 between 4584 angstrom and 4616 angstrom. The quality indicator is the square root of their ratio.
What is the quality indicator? 1.07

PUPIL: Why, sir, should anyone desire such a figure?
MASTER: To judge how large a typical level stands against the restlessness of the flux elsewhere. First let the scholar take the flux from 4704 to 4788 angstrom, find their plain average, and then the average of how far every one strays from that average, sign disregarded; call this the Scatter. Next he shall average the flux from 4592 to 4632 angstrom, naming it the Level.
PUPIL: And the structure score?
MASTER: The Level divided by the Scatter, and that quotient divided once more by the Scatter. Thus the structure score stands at 2.6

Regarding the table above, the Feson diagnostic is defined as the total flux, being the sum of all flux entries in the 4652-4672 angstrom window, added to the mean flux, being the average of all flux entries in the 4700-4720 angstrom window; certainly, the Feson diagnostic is 322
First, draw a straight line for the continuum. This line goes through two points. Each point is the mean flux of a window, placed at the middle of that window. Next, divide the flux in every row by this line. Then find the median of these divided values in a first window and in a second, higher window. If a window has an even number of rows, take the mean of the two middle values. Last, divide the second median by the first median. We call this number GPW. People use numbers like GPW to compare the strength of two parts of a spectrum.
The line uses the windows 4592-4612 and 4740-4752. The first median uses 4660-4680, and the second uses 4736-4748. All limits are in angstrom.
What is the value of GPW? 1.06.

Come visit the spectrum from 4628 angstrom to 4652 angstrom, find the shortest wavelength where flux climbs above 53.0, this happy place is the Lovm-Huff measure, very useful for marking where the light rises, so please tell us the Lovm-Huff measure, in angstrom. 4630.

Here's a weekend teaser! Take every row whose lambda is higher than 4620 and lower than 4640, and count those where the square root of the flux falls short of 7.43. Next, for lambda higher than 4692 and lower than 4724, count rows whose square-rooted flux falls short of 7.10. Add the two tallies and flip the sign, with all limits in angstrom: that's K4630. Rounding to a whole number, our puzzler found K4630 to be -7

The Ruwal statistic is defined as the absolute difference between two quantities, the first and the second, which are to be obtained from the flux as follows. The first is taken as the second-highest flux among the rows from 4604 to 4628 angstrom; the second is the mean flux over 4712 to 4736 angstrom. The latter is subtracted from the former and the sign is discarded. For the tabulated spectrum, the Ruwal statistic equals 10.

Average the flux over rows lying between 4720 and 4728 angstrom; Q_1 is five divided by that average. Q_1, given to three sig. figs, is 0.105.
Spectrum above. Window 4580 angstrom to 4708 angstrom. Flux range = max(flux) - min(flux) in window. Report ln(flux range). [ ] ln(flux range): 3.5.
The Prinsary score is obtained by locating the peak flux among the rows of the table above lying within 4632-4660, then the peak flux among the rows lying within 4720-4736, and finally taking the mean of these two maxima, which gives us 55.4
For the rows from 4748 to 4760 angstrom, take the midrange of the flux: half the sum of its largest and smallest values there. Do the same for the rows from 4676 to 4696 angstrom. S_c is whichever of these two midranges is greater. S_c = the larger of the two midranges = 56.9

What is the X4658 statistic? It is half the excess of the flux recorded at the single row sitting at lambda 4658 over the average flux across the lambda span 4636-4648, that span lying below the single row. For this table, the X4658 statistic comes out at 3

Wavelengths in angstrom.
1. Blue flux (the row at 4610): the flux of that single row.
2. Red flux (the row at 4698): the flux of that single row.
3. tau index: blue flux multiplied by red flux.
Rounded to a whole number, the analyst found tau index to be 3421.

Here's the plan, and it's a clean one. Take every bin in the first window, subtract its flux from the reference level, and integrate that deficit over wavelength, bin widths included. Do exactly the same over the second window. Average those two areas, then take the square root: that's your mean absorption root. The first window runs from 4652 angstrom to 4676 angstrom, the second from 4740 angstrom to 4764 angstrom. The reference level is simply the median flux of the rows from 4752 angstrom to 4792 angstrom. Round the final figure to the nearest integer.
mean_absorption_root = 1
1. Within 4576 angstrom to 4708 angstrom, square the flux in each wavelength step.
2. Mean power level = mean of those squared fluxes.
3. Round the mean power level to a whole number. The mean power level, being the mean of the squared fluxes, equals 2801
